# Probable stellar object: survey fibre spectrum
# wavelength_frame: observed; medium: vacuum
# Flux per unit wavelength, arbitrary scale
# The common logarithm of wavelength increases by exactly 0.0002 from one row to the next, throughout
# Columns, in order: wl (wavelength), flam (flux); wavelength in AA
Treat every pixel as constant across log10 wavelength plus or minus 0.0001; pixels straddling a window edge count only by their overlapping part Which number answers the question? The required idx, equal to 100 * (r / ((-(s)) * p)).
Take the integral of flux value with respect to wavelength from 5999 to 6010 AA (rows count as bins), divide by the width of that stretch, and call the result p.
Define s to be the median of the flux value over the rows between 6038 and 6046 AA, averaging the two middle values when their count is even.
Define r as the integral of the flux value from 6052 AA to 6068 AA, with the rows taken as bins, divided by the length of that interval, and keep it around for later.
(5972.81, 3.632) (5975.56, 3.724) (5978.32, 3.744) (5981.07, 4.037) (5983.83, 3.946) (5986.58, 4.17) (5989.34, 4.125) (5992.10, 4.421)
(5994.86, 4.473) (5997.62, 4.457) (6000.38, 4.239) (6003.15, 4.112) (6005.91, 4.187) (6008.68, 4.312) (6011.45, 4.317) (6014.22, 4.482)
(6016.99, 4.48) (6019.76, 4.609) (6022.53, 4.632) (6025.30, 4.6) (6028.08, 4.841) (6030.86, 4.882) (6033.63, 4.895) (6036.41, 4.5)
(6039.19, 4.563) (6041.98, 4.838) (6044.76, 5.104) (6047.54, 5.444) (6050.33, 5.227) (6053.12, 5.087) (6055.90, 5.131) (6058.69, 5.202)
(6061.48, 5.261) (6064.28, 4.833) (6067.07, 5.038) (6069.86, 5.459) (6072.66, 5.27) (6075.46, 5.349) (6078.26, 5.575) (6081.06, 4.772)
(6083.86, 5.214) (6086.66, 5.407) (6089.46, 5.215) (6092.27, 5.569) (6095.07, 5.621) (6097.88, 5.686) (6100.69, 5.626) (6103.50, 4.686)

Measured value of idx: -25.0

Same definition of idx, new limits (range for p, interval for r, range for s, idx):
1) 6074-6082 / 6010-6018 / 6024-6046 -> -17.4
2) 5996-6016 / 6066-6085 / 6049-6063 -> -23.4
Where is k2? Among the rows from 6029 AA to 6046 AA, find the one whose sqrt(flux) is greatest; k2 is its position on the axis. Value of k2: 6044.76 AA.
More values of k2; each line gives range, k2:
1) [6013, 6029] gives 6028.08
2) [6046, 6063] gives 6047.54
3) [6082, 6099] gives 6097.88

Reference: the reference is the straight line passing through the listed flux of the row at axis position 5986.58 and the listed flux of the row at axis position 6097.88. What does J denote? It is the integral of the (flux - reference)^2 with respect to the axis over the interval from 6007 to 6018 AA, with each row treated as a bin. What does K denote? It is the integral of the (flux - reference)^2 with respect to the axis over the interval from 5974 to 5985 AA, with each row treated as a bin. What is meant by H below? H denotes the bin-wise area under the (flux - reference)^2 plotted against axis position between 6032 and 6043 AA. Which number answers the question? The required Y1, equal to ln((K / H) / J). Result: 1.42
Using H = 0.7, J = 0.2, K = 0.63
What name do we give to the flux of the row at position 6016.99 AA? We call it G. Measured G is 4.48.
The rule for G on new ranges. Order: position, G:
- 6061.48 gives 5.261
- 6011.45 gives 4.317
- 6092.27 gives 5.569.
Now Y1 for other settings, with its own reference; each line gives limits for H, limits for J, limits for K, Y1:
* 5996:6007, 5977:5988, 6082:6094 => 1.57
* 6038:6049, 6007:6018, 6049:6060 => -0.67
